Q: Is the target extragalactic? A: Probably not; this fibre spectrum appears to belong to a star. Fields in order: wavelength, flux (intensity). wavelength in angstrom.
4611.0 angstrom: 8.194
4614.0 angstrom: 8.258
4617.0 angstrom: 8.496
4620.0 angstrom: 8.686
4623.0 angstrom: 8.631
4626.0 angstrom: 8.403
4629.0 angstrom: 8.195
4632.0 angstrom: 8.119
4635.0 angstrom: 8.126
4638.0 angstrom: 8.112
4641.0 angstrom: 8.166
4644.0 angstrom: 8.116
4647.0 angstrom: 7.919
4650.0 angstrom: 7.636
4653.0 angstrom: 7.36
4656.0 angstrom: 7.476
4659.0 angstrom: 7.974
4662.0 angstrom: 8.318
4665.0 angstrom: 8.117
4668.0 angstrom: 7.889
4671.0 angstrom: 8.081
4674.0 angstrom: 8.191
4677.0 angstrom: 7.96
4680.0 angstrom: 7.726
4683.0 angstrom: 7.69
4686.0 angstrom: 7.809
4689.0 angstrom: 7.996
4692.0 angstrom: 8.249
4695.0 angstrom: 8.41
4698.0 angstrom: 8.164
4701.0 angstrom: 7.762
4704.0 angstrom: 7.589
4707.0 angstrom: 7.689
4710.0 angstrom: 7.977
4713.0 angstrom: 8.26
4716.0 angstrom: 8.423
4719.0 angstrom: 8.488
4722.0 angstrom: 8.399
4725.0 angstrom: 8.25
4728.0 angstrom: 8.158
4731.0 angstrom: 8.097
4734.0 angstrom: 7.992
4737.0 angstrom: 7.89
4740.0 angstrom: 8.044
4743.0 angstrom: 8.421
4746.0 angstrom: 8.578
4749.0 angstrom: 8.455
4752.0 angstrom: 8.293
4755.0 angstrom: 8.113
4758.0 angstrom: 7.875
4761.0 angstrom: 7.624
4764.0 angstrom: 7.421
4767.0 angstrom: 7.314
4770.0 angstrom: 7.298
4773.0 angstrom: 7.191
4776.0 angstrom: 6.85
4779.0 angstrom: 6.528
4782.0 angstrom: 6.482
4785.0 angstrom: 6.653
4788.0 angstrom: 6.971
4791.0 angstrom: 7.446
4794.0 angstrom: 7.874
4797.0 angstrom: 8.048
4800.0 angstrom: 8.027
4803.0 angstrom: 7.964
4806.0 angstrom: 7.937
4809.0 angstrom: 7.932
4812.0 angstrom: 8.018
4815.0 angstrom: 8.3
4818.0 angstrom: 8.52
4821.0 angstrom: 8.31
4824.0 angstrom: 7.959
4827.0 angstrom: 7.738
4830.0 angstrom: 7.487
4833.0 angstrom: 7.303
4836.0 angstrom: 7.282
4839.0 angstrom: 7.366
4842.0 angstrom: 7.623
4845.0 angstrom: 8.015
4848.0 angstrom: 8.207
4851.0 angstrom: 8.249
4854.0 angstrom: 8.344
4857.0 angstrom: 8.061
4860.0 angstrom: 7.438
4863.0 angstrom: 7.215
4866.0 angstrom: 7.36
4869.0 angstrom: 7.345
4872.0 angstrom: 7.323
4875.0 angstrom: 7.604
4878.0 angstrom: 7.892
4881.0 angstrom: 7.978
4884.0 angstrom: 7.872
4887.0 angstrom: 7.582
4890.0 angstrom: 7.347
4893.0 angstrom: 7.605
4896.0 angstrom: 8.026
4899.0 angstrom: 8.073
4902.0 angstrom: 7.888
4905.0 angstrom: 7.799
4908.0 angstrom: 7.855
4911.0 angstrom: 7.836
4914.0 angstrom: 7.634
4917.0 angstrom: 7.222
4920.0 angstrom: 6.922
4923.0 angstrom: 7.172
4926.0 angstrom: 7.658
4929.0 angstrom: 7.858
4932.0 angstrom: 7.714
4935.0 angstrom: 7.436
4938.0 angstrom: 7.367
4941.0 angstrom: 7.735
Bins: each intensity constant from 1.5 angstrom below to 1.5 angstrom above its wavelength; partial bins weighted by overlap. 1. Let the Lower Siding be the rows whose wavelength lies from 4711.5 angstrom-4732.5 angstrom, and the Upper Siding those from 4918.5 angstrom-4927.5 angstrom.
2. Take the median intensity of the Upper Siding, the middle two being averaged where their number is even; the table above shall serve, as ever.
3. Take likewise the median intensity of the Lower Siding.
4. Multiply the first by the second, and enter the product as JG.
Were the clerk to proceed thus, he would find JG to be 59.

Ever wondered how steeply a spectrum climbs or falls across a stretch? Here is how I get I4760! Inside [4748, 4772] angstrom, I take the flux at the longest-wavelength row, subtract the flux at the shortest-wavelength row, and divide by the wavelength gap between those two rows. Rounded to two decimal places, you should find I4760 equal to -0.06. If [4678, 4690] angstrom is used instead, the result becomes 0.03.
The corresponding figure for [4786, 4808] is 0.05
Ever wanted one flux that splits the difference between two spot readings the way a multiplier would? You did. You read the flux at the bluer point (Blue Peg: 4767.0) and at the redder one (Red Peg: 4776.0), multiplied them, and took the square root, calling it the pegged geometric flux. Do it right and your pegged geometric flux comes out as 7.1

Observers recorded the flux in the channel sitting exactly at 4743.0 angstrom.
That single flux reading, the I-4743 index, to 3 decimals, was 8.421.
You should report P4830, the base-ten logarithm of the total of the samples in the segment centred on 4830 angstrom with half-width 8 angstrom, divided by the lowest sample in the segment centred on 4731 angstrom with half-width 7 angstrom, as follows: 0.68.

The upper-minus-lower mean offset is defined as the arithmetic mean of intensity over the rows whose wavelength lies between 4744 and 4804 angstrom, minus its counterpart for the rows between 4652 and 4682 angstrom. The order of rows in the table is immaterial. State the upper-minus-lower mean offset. -0.36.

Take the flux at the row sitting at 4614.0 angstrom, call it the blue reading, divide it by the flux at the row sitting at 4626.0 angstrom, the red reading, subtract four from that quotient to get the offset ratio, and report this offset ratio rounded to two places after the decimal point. -3.02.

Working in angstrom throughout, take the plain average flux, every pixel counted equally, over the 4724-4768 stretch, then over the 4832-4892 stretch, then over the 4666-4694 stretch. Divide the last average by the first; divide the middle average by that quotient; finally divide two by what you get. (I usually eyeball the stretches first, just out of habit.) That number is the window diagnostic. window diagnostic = 0.258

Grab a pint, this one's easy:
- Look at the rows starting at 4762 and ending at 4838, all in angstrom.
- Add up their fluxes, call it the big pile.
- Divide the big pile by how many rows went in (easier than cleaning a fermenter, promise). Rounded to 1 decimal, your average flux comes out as 7.6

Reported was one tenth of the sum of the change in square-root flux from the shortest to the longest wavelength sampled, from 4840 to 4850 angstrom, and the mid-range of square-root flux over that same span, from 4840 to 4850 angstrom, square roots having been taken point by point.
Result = 0.292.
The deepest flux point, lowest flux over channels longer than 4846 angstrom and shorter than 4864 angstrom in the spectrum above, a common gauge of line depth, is 7.215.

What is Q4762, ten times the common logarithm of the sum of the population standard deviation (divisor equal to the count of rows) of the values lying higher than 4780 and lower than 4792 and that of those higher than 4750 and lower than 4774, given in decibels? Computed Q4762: -1.2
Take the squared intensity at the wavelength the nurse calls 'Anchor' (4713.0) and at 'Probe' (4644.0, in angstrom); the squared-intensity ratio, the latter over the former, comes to 0.97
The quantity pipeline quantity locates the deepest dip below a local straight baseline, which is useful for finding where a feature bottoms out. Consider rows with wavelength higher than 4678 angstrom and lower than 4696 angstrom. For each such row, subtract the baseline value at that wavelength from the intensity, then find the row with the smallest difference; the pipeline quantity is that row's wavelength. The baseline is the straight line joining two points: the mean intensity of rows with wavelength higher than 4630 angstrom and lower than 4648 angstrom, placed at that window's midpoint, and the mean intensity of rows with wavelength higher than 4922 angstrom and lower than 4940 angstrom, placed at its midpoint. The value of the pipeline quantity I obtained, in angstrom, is 4683.0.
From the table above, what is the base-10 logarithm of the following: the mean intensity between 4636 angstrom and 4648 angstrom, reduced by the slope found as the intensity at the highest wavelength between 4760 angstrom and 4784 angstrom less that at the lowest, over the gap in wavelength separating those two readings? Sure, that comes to 0.91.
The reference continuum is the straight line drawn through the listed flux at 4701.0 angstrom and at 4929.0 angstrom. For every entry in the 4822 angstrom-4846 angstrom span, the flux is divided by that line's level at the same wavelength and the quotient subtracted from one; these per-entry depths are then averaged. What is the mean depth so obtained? 0.028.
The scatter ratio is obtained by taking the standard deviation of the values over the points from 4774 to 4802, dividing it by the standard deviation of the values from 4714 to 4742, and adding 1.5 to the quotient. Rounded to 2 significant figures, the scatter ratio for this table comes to 4.6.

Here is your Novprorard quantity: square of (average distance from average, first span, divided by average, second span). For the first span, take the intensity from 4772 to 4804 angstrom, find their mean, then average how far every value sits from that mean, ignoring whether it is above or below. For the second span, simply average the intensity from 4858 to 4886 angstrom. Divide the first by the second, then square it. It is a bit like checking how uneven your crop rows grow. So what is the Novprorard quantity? 0.0051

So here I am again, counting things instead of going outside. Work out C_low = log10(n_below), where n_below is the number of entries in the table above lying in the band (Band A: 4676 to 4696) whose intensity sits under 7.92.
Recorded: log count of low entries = 0.5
